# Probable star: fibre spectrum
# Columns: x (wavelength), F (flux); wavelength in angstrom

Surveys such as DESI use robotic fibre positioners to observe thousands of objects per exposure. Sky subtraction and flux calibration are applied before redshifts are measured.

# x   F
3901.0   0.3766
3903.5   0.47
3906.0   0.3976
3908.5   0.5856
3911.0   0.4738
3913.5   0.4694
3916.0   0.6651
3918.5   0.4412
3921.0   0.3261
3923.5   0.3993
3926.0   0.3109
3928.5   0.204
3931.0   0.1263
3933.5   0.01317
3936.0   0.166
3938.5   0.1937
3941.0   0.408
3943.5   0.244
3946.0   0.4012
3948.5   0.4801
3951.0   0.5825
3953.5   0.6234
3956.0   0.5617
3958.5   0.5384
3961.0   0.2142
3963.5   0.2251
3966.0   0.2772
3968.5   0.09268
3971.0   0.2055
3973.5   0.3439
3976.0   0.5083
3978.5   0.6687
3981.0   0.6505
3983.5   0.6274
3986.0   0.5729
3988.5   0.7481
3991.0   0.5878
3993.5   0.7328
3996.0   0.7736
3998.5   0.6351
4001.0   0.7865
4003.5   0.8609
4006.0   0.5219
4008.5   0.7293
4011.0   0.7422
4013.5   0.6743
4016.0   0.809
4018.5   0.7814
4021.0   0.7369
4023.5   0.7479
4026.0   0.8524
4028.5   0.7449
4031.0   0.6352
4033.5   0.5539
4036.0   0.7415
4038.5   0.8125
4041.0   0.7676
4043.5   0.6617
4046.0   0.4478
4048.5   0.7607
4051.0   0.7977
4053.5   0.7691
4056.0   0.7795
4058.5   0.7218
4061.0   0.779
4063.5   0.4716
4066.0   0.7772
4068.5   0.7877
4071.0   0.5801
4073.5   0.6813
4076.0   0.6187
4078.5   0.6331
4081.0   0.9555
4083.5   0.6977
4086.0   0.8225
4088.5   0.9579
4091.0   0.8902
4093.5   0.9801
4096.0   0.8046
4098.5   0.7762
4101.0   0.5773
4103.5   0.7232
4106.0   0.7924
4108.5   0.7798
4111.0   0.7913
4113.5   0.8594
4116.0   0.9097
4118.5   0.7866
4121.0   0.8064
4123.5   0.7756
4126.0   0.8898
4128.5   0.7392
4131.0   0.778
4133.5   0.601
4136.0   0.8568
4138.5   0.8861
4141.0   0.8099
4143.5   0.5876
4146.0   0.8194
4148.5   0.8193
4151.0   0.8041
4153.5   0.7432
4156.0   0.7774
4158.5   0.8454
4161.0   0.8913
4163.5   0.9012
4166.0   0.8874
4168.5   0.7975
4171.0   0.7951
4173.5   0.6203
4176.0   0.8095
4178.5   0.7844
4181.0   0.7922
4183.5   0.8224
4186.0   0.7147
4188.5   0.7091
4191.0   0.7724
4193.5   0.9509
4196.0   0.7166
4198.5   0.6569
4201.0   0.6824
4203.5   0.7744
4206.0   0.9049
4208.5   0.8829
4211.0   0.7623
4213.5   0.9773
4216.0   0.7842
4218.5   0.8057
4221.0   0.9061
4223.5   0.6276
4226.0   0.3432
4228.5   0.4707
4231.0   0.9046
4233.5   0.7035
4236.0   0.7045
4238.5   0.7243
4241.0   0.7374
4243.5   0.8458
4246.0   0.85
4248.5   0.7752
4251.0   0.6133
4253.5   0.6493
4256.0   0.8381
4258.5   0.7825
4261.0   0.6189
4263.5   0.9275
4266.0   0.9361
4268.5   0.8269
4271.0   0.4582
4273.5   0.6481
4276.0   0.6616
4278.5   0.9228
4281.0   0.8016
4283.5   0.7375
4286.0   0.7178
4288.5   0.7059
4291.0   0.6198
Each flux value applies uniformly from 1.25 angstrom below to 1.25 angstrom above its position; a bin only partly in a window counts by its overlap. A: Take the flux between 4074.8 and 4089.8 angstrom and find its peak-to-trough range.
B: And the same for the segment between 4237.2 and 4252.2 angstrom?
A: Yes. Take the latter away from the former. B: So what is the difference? 0.10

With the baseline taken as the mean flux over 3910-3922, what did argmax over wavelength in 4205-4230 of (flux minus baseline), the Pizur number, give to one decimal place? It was 4213.5 angstrom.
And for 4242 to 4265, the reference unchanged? 4263.5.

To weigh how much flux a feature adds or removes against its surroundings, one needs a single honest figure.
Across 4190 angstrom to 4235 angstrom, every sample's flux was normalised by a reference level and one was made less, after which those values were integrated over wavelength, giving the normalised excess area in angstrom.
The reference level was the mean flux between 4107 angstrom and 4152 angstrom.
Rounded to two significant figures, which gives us -2.1 angstrom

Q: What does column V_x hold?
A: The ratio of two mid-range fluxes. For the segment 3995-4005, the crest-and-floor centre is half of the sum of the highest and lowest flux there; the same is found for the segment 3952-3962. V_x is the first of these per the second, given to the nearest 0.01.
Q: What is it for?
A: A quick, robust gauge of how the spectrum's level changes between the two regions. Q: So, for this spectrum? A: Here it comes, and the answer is 1.79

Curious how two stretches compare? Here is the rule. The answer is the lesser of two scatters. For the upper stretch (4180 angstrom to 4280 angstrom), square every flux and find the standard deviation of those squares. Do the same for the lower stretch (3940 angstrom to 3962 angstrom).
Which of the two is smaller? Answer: 0.12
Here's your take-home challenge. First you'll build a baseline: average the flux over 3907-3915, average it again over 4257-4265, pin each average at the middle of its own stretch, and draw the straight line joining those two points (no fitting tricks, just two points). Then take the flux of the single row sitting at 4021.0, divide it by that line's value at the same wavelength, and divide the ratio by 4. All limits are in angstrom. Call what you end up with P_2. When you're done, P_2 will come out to 0.31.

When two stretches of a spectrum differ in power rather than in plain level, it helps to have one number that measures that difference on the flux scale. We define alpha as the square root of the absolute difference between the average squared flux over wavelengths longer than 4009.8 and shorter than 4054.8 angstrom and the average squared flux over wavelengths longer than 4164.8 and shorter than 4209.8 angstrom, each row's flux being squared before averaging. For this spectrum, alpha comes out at 0.291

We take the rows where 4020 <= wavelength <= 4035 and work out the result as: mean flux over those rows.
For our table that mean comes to 0.71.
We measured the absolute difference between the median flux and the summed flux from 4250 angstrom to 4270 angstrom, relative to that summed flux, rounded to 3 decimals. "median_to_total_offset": 0.870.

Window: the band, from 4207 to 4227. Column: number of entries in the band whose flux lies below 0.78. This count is 3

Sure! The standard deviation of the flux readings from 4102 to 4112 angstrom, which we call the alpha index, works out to 0.03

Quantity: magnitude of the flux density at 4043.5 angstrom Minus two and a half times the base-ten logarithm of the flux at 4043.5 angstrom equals 0.45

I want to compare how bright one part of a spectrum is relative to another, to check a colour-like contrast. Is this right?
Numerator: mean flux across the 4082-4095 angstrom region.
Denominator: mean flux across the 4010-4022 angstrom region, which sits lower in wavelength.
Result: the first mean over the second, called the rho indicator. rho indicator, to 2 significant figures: 1.2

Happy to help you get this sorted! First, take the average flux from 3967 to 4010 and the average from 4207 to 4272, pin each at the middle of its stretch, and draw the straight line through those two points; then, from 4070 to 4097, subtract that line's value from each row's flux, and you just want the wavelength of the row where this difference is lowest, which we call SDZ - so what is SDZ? 4071.0 angstrom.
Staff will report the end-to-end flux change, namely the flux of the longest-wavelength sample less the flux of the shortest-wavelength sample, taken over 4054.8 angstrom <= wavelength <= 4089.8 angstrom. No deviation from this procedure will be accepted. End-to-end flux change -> 0.178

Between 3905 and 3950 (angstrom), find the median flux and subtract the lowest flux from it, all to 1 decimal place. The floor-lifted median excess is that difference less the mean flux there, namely 0.0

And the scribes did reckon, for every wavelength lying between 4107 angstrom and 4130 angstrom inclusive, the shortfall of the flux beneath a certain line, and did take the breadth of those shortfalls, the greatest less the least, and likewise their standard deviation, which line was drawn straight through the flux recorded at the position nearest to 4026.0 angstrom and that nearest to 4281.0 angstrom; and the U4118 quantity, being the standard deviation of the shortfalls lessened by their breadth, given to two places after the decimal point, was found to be -0.11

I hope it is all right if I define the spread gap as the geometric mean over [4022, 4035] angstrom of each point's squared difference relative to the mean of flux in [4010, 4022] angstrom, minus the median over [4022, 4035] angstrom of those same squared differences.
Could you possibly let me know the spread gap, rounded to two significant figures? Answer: -0.010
